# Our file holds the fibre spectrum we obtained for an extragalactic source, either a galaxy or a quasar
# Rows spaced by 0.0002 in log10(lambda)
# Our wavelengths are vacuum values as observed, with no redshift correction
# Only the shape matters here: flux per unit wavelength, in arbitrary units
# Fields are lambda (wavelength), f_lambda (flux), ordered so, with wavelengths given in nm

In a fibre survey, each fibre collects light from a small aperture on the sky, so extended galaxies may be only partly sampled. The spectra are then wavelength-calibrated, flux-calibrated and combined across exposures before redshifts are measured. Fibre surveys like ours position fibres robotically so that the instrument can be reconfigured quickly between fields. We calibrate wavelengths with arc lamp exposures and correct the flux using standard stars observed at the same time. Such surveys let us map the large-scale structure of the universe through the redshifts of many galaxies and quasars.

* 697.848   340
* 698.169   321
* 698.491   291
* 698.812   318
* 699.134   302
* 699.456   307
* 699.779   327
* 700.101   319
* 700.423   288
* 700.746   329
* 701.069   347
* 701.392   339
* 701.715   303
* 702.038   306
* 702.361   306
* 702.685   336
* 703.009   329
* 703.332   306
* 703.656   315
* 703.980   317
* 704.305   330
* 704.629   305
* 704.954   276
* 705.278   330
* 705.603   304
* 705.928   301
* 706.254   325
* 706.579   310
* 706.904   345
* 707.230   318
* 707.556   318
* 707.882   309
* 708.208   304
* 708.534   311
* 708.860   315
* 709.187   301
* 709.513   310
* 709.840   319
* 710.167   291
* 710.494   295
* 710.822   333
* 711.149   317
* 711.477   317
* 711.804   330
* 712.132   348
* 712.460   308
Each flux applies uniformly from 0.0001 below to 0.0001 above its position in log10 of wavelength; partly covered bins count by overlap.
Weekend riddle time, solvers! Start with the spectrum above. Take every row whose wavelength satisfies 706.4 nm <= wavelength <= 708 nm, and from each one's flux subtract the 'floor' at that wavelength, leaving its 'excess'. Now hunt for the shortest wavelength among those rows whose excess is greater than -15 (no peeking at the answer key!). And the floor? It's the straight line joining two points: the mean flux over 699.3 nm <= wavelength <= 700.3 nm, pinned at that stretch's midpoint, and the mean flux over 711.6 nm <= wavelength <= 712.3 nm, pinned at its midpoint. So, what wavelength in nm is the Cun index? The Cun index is 706.904 nm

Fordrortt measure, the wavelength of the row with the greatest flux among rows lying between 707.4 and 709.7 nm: 707.556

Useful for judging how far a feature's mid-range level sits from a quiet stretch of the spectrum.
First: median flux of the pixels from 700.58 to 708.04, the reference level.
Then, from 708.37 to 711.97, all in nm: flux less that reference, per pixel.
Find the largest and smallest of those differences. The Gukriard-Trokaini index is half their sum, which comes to -5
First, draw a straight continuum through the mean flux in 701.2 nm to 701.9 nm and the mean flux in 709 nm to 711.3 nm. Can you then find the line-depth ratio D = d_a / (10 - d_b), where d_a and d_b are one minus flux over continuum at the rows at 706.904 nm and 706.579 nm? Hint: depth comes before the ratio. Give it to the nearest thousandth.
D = -0.010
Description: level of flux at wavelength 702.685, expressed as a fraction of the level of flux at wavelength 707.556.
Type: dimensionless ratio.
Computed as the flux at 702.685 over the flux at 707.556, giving 1.06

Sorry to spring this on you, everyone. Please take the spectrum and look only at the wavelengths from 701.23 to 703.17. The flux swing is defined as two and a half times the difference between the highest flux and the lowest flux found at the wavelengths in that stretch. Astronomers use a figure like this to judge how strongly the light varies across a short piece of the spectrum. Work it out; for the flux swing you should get 90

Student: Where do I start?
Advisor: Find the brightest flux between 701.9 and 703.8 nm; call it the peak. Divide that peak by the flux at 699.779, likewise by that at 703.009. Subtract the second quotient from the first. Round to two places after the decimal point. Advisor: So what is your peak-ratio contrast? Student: 0.01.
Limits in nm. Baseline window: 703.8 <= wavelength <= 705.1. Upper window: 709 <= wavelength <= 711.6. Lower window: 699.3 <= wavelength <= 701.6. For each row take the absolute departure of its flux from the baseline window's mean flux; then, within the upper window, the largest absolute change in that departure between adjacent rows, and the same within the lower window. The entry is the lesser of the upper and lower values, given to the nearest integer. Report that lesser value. 16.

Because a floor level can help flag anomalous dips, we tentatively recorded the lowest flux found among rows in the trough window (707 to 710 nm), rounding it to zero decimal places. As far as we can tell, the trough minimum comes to 301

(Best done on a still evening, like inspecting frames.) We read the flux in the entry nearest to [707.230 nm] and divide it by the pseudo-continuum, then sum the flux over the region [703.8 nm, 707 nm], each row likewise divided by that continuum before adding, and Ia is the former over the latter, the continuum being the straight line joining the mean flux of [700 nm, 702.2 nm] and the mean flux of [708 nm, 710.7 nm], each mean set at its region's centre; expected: 0.102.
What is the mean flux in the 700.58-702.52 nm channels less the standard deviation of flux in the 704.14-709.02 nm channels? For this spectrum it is 306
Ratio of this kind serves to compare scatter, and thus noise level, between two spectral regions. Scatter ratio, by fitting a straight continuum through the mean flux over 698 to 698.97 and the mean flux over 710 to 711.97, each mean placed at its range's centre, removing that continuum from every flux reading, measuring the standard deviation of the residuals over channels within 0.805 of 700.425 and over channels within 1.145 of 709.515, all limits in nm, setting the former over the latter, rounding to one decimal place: 2.0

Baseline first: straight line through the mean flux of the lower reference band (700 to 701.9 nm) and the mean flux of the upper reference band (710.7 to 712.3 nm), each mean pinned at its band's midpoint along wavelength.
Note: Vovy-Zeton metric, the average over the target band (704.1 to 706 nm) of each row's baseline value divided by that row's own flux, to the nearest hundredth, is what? 1.06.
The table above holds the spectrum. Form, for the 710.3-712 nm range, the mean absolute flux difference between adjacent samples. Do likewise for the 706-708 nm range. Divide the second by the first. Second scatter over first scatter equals 1.03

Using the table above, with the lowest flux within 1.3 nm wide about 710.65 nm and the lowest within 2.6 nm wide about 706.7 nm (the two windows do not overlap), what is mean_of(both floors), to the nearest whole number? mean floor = 296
